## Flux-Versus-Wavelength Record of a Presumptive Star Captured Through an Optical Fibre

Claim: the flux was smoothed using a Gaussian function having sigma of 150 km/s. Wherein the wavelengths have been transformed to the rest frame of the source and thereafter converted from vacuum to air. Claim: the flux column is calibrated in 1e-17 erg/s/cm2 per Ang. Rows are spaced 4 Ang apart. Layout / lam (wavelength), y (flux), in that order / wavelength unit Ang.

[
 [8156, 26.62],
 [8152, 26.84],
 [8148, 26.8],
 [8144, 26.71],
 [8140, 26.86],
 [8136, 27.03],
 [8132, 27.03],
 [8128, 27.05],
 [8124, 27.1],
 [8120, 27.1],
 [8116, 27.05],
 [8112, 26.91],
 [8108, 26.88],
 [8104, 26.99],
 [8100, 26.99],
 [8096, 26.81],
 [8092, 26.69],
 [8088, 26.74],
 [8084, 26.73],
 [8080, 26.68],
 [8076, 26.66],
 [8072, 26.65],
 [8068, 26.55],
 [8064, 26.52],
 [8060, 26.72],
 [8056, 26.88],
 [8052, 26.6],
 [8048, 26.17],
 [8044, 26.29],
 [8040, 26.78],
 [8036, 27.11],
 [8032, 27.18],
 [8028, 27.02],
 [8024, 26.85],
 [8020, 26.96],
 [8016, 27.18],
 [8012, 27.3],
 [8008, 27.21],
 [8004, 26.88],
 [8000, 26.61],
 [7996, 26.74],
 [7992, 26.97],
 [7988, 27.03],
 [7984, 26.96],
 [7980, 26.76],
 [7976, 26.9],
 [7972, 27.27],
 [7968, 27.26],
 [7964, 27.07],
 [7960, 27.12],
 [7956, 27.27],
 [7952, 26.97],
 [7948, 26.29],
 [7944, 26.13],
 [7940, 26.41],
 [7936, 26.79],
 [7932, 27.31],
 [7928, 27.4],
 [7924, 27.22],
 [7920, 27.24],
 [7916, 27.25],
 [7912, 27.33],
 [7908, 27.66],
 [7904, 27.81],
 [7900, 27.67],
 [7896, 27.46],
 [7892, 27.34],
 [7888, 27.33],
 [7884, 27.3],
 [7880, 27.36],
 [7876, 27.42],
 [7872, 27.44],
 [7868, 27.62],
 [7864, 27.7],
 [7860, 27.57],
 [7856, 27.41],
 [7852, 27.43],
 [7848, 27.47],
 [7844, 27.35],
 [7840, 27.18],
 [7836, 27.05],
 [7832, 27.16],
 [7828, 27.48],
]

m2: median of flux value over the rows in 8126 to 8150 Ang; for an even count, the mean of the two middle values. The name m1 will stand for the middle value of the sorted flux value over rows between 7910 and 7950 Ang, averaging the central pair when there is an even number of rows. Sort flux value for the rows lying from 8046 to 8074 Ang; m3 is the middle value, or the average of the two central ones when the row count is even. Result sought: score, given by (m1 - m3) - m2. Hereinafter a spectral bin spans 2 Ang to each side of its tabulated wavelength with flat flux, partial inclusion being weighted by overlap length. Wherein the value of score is -26.3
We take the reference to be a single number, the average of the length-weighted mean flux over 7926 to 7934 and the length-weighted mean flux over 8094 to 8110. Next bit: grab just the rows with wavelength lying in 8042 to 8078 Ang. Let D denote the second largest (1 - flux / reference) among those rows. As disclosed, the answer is 0.0312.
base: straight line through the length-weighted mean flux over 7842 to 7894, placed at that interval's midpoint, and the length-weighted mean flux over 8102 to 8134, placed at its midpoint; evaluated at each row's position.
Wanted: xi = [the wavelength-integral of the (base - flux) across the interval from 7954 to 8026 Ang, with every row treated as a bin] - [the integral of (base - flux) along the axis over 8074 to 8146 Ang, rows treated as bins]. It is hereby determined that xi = 5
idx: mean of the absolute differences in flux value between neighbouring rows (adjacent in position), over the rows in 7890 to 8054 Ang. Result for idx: 0.20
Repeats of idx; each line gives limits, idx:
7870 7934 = 0.10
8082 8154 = 0.07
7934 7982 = 0.25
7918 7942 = 0.24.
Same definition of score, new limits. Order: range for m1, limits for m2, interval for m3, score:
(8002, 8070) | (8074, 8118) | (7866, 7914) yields -27.4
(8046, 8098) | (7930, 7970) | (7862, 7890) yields -27.8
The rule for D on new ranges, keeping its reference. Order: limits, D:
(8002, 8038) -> 0.0094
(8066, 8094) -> 0.0179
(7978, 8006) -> 0.0146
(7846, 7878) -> -0.0105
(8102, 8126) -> 0.0083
